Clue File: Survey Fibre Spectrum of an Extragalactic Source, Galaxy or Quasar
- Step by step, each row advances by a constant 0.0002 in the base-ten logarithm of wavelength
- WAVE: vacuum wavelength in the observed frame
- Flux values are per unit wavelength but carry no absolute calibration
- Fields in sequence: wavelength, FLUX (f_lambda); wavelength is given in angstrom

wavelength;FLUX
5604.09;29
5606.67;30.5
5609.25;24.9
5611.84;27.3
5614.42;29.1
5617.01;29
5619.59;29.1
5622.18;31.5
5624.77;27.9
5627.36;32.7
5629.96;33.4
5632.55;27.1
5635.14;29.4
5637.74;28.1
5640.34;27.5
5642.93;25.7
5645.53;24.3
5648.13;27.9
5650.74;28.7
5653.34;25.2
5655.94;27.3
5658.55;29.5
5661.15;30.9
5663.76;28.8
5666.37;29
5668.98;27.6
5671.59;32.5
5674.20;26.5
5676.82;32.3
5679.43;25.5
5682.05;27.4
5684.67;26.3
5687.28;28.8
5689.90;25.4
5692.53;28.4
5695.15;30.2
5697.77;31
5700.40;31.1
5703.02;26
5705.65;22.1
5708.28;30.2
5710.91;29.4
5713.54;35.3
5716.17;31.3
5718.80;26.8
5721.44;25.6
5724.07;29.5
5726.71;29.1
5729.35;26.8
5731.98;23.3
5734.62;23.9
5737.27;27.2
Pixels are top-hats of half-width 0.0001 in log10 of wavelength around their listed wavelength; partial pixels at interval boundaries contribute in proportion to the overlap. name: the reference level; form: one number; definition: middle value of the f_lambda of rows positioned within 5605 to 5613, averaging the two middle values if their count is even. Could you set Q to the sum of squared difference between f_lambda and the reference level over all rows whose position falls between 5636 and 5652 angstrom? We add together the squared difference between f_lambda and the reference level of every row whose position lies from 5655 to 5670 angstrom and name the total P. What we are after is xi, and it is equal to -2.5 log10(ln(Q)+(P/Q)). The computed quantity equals -1.57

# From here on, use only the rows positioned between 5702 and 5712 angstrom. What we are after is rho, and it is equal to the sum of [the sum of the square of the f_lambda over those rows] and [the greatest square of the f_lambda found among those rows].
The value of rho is 3853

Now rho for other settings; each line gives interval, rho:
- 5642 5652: 3677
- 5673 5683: 4190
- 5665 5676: 4418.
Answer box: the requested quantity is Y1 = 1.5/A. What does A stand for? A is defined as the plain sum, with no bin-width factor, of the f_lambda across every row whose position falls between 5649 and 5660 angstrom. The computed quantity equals 0.0136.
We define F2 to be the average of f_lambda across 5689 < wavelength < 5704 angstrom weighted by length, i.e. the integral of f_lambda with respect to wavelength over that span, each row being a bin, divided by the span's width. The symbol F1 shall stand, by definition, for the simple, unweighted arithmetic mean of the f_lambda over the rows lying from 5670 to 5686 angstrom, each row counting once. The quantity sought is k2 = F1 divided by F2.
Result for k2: 0.99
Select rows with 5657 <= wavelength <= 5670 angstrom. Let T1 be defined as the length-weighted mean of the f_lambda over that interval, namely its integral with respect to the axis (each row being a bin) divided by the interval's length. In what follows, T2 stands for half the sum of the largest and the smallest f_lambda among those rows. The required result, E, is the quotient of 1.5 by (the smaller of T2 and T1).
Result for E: 0.0514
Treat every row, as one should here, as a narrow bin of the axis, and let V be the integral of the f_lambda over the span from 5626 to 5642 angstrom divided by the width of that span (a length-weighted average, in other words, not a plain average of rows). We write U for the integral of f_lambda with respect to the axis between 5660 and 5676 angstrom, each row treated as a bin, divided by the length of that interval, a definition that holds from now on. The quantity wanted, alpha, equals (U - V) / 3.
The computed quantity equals -0.1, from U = 29.3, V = 29.6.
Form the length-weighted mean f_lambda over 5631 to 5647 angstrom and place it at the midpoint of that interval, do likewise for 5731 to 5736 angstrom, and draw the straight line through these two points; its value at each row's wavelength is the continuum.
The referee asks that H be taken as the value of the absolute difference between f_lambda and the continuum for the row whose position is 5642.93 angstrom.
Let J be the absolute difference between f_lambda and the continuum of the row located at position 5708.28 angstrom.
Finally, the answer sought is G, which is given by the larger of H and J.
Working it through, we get 5.6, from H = 1.3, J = 5.6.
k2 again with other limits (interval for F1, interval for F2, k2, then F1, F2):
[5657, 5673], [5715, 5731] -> 1.06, 29.7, 28.1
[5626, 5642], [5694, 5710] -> 1.04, 29.7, 28.4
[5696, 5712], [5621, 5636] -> 0.93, 28.3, 30.4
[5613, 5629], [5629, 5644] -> 1.05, 29.9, 28.5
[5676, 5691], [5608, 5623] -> 0.97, 27.6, 28.4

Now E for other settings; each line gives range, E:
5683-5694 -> 0.0554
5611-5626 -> 0.0516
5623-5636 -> 0.0497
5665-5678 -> 0.0508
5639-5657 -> 0.0566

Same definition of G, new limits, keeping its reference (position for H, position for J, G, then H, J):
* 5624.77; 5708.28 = 5.6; 0.2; 5.6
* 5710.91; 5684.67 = 4.9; 4.9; 0.9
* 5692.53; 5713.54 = 10.9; 3.3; 10.9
